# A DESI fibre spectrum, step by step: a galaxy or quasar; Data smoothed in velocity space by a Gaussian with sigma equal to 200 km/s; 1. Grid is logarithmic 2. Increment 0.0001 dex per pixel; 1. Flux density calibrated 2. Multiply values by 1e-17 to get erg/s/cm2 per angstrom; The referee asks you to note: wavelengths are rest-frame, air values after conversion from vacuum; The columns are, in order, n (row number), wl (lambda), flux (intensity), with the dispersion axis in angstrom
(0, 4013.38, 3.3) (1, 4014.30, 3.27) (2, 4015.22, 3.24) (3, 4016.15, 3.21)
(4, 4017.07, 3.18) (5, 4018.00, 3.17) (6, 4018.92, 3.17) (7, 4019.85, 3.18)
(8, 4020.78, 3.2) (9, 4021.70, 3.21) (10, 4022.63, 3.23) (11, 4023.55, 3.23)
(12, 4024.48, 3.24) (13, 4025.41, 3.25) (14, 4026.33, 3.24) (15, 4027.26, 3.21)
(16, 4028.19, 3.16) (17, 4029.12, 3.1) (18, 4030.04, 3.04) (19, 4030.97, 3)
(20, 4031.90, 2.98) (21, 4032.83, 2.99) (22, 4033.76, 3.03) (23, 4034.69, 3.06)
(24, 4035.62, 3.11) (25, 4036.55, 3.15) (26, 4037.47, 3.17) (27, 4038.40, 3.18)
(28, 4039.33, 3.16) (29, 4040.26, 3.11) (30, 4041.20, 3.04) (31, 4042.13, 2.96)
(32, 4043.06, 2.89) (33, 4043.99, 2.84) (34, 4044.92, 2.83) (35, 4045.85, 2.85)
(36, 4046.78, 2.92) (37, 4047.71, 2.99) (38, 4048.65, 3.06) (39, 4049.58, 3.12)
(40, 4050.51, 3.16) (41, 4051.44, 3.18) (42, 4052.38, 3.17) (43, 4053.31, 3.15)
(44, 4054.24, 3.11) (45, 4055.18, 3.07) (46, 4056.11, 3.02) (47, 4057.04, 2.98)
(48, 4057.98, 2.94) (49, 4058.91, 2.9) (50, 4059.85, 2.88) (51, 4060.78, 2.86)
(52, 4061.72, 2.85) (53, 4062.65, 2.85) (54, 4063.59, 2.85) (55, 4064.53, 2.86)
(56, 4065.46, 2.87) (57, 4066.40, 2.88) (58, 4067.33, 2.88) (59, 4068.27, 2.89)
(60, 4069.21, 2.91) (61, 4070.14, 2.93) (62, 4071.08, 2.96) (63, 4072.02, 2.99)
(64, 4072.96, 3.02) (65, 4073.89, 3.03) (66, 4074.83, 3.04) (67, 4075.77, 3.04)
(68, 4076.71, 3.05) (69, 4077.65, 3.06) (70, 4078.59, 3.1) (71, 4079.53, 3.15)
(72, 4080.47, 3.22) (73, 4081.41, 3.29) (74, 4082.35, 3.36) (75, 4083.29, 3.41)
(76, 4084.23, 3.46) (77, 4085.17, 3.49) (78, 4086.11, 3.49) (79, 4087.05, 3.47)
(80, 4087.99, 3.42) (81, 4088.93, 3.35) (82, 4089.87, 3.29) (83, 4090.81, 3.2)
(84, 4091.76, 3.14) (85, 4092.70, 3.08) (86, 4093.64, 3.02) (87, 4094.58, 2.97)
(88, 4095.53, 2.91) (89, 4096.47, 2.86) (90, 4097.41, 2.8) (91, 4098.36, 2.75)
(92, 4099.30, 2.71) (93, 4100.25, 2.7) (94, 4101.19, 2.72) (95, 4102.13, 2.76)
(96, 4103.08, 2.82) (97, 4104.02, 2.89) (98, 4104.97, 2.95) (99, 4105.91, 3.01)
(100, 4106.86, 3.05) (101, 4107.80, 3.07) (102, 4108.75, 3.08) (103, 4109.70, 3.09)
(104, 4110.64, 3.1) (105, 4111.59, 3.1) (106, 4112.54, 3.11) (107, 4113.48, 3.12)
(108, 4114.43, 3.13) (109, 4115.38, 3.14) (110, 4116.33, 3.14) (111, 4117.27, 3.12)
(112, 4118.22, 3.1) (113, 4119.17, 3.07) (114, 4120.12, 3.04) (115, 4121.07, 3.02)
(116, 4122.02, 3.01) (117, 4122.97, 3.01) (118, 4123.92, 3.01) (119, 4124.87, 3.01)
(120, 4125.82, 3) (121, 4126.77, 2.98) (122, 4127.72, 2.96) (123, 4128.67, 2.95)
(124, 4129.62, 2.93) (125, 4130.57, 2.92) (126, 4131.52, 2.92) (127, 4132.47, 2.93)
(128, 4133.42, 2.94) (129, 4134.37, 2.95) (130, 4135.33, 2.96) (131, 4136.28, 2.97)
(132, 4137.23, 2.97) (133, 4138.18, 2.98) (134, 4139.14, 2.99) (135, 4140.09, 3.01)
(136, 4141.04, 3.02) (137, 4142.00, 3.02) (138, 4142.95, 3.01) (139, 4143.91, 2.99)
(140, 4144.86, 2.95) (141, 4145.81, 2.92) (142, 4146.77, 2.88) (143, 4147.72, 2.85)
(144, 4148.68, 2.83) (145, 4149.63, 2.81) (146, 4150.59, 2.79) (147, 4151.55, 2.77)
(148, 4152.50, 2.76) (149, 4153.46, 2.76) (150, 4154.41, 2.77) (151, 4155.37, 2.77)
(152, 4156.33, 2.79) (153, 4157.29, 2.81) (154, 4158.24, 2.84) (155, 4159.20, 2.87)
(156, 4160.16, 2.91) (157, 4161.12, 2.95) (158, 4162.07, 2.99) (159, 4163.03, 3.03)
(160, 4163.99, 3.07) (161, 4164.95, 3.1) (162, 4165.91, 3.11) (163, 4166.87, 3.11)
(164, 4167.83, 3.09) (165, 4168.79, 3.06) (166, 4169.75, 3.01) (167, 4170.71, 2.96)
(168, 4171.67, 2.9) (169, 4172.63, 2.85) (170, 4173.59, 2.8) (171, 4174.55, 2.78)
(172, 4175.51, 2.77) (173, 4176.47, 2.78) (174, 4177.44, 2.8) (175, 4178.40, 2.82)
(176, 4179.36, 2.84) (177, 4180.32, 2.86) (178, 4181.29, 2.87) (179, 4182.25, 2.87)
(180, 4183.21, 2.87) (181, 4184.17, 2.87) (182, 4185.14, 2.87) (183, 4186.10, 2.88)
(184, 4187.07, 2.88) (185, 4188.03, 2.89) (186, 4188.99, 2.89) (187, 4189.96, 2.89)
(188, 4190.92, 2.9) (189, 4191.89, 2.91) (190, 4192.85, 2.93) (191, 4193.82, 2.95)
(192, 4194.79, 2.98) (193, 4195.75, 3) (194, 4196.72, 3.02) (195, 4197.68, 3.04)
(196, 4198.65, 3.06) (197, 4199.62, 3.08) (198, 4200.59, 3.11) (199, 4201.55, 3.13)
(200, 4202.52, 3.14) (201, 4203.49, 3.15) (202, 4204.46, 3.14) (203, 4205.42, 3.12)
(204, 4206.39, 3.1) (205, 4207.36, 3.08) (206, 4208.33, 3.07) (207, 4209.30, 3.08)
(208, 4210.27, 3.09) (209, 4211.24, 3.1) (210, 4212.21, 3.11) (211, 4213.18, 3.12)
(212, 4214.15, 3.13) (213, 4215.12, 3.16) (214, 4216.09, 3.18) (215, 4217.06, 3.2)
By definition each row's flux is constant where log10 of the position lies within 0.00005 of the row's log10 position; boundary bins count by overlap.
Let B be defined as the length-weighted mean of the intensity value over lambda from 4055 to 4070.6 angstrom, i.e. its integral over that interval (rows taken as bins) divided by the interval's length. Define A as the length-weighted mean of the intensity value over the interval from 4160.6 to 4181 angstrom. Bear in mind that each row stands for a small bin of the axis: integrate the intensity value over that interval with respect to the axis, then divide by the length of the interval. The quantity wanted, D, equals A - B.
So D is 0.03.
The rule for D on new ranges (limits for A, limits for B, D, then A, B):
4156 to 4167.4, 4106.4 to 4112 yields -0.11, 2.97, 3.08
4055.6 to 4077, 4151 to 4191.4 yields 0.04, 2.93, 2.89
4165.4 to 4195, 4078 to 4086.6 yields -0.42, 2.90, 3.33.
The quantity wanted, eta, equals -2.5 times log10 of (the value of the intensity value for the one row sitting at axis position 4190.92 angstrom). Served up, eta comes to -1.16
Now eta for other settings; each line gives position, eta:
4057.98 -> -1.17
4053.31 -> -1.25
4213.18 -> -1.24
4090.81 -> -1.26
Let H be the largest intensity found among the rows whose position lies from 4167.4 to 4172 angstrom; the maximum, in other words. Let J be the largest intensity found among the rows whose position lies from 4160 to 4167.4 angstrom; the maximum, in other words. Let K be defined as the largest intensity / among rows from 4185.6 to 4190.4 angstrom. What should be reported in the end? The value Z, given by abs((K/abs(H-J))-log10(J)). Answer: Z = 144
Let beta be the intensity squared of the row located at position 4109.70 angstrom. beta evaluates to 9.55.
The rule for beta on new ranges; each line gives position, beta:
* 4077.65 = 9.36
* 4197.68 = 9.24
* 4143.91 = 8.94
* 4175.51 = 7.67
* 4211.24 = 9.61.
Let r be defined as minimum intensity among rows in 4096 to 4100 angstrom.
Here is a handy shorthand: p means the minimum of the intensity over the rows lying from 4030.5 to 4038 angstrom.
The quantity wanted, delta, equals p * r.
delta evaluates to 8.1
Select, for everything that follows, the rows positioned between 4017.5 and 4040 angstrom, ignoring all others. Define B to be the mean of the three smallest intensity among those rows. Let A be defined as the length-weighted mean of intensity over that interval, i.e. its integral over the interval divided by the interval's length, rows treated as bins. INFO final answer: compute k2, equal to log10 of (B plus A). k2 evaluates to 0.79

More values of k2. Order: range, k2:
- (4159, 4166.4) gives 0.77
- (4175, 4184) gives 0.75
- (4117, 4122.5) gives 0.78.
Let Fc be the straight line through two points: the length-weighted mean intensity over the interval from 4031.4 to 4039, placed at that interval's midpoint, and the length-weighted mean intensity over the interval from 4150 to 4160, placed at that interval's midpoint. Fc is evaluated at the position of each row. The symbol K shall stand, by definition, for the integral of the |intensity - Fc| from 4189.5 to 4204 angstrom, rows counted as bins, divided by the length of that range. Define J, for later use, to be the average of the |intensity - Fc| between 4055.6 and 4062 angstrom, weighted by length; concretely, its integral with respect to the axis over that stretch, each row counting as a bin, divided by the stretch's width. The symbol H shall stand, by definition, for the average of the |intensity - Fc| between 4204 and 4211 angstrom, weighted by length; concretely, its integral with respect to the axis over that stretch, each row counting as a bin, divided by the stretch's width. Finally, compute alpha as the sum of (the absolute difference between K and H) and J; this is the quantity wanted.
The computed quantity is 0.211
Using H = 0.43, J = 0.11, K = 0.326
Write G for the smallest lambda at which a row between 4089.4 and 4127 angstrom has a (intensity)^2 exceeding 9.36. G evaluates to 4089.87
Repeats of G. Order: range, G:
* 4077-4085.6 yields 4077.65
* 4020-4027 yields 4020.78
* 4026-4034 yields 4026.33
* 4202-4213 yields 4202.52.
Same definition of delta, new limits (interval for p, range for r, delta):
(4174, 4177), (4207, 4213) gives 8.5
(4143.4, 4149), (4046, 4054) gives 8.3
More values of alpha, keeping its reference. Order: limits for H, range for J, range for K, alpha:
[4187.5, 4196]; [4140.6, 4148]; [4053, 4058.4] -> 0.295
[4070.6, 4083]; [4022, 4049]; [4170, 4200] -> 0.146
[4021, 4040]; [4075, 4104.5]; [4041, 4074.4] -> 0.253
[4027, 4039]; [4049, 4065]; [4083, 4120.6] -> 0.264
